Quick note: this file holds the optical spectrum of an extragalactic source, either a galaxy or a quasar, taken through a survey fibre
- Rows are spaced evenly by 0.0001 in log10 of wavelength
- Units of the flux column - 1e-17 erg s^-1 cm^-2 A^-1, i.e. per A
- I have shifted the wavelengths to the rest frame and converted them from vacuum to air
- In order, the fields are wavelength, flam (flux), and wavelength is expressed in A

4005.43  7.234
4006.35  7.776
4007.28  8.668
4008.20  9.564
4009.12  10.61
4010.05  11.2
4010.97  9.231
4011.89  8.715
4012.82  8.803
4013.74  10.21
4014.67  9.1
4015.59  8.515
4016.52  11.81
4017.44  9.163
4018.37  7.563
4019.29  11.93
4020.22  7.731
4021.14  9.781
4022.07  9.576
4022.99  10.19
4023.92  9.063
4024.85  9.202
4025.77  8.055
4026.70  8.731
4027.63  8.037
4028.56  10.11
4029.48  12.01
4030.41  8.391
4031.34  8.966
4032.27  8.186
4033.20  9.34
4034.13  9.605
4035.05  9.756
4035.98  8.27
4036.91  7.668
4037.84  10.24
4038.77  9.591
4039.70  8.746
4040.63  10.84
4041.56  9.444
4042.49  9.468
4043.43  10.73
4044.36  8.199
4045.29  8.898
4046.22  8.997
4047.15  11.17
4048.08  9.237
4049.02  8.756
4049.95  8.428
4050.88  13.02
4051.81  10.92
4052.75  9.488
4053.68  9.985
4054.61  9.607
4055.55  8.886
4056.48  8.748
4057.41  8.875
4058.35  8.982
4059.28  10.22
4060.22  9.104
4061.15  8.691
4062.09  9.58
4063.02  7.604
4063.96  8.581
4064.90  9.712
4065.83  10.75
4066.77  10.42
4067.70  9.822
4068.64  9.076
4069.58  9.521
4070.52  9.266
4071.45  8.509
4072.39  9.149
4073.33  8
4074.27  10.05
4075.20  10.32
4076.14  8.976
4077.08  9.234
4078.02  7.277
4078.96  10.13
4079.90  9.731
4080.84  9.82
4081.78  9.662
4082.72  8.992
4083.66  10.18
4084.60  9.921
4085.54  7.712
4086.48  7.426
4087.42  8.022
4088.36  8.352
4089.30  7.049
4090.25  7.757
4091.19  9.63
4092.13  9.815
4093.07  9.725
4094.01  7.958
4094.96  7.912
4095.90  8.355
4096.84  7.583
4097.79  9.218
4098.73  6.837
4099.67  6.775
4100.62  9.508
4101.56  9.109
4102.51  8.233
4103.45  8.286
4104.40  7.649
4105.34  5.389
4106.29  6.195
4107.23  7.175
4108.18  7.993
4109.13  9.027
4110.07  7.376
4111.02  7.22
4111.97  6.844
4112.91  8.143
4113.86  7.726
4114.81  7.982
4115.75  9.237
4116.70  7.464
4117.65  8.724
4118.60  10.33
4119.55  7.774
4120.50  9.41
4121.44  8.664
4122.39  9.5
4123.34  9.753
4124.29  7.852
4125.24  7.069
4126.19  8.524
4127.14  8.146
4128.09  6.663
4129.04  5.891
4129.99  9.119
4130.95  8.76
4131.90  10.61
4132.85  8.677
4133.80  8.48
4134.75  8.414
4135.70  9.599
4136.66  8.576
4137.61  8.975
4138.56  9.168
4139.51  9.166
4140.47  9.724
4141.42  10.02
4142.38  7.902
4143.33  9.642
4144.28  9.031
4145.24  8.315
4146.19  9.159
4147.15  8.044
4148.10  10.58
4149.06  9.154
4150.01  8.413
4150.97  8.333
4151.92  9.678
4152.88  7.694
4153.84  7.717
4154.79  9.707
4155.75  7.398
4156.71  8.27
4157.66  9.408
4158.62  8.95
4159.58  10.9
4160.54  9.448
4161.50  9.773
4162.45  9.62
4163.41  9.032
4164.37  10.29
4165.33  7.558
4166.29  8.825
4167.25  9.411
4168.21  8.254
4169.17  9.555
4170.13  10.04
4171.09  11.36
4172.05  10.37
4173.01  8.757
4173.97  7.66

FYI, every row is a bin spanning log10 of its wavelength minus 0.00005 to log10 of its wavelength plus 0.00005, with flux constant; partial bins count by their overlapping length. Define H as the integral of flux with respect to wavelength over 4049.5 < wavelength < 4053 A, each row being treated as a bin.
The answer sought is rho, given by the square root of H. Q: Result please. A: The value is 6.1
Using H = 37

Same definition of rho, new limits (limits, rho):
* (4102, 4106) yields 5.4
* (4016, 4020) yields 6.3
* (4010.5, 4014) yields 5.7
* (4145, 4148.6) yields 5.7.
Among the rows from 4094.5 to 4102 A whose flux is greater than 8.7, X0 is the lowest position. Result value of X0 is 4097.79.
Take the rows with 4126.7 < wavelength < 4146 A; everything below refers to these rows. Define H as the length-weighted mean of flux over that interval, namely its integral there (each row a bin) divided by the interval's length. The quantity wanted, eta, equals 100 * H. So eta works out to 875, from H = 8.8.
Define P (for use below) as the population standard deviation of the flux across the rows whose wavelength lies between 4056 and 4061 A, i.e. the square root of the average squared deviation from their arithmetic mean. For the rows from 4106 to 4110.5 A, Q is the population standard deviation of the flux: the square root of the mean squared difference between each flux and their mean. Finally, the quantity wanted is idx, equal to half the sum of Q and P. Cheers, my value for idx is 0.73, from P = 0.53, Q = 0.94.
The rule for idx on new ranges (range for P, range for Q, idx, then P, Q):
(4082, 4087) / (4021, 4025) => 0.76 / 1.12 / 0.41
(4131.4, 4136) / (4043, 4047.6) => 0.99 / 0.84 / 1.15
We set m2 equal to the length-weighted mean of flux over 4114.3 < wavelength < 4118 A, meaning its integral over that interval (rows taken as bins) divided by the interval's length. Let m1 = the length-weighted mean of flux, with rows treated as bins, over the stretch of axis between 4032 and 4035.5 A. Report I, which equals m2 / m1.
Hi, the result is 0.90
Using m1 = 9.3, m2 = 8.3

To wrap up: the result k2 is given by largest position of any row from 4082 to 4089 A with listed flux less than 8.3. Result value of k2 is 4087.42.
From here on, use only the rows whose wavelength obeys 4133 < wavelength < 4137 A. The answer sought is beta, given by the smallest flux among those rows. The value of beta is 8.414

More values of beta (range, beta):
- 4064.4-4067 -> 9.712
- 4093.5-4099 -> 6.837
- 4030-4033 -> 8.186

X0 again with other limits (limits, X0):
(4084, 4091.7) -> 4084.60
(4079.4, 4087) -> 4079.90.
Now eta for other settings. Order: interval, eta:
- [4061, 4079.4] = 924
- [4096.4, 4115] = 771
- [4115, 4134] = 853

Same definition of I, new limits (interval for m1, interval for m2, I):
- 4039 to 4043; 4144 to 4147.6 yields 0.90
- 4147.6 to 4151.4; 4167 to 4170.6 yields 1.02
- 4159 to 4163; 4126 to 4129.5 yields 0.73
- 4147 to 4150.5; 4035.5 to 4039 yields 0.97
